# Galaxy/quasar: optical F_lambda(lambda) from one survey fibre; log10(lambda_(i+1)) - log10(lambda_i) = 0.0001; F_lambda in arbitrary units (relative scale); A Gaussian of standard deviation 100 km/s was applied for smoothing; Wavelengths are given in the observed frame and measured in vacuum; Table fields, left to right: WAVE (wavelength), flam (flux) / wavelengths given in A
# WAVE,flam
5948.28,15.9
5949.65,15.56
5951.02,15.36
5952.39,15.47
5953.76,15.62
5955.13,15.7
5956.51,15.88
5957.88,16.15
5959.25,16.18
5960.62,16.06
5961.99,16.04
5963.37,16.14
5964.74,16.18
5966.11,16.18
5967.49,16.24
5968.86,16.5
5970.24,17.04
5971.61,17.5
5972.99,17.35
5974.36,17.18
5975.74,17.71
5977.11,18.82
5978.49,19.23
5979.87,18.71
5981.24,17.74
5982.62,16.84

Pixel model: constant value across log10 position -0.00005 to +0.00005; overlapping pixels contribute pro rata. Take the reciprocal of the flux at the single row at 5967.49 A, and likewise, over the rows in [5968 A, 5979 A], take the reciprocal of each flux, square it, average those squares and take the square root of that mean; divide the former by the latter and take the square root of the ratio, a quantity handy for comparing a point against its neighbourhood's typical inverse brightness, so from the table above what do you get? 1.04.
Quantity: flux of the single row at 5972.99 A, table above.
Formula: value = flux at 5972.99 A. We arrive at 17.35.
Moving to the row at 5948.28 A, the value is 15.9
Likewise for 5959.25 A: 16.18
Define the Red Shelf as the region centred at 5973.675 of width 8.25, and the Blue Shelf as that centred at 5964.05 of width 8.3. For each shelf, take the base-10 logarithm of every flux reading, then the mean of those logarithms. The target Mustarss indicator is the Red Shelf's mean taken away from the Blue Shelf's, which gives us -0.037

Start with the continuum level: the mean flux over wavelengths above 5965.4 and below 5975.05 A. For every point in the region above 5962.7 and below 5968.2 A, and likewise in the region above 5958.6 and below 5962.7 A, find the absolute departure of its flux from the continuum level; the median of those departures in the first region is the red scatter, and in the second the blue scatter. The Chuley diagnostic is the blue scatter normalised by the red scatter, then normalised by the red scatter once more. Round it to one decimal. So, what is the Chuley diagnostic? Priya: 1.7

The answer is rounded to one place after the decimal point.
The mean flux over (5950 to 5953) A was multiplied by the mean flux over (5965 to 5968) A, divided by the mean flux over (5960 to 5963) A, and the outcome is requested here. 15.6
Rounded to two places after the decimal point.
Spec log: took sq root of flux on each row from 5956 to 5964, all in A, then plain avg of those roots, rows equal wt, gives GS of 4.01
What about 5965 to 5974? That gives 4.10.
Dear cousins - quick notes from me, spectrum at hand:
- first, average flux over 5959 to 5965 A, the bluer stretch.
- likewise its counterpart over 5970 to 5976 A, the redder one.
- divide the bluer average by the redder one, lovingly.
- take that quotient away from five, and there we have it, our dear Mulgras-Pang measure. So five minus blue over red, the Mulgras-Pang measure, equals 4.07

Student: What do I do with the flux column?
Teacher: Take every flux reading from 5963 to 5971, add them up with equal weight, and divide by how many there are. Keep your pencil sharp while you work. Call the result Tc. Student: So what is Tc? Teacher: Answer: 16.4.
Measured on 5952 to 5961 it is 15.9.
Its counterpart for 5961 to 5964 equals 16.1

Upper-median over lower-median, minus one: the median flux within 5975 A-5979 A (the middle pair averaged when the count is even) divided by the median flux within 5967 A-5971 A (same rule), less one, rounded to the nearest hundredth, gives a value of 0.14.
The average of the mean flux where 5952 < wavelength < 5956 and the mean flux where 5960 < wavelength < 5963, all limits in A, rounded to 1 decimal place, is 15.8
